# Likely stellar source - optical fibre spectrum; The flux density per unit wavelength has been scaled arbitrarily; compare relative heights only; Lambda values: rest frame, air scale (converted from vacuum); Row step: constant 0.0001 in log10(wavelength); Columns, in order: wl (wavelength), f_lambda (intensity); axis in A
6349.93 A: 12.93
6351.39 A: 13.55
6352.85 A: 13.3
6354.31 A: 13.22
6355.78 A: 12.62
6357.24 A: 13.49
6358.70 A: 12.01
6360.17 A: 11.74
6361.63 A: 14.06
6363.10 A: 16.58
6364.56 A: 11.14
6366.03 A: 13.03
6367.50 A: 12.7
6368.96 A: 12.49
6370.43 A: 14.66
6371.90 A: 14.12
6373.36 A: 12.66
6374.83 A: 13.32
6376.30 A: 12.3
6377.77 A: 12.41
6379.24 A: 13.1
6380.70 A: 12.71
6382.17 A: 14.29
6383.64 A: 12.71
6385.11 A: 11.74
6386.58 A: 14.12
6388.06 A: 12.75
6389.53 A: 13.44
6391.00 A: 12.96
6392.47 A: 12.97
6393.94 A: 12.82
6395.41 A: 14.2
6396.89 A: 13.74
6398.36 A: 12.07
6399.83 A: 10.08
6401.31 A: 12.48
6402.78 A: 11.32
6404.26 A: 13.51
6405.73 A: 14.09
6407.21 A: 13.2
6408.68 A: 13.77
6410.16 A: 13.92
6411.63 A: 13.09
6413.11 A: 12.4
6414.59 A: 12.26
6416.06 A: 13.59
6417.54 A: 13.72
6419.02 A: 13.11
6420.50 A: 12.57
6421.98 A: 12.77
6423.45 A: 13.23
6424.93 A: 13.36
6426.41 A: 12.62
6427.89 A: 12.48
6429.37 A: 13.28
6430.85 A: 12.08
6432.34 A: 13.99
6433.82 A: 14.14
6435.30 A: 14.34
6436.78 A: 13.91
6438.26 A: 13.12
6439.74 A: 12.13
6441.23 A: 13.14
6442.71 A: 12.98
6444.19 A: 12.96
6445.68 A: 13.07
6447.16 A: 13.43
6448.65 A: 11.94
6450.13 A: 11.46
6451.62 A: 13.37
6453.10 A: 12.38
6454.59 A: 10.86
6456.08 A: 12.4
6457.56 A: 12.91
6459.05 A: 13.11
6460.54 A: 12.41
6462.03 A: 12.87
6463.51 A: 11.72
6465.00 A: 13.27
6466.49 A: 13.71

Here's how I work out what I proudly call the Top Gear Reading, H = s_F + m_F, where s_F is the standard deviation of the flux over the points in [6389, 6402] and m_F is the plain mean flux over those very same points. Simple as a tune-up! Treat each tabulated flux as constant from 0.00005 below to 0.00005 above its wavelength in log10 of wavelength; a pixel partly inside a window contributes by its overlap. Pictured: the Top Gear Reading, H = 13.9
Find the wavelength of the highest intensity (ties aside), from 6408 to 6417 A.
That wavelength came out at 6410.16 A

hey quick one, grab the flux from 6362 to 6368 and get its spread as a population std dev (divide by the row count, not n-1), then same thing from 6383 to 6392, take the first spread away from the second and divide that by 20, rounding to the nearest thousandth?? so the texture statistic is -0.063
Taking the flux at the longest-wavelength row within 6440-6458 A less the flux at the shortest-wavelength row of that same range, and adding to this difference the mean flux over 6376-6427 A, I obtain 12.7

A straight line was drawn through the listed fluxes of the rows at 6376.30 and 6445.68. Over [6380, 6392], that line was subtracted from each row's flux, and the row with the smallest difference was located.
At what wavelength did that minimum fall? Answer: 6385.11 A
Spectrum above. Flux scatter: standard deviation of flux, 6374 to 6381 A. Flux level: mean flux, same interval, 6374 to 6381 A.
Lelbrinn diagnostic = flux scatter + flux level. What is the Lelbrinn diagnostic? 13.2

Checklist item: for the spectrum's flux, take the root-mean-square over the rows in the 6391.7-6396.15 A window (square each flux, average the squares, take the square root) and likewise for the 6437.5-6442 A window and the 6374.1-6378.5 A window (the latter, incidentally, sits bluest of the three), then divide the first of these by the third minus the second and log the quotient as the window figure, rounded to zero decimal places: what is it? -111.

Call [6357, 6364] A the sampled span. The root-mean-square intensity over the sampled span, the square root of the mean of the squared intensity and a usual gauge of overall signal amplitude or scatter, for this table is 13.7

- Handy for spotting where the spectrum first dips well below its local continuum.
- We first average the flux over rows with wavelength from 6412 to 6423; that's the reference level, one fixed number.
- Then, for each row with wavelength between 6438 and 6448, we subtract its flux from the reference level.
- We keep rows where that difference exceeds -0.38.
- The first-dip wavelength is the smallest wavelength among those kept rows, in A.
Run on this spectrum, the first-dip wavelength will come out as 6438.26 A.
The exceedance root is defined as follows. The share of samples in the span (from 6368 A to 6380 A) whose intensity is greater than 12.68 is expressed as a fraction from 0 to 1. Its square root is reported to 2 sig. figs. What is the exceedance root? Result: 0.71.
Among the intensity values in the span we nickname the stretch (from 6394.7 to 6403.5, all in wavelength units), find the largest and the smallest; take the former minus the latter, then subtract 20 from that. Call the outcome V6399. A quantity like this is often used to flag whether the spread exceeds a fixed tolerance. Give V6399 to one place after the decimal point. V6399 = -15.9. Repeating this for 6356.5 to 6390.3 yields -14.6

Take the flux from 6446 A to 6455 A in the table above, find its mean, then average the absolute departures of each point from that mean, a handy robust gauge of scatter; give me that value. 0.8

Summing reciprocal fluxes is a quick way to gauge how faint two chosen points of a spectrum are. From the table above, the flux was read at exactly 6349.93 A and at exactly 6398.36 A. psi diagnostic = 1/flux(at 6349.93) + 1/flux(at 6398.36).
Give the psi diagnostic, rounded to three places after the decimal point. 0.160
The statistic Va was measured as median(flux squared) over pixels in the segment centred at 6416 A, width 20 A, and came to 174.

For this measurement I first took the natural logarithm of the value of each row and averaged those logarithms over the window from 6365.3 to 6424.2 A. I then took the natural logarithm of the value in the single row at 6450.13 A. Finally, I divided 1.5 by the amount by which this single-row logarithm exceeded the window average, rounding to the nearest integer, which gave -12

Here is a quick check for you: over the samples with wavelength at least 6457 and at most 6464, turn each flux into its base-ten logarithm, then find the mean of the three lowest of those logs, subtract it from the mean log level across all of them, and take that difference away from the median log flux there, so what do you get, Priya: 1.10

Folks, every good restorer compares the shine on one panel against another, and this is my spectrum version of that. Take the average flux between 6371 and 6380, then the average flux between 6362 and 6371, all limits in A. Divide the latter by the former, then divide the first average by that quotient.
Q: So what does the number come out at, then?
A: 12.6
